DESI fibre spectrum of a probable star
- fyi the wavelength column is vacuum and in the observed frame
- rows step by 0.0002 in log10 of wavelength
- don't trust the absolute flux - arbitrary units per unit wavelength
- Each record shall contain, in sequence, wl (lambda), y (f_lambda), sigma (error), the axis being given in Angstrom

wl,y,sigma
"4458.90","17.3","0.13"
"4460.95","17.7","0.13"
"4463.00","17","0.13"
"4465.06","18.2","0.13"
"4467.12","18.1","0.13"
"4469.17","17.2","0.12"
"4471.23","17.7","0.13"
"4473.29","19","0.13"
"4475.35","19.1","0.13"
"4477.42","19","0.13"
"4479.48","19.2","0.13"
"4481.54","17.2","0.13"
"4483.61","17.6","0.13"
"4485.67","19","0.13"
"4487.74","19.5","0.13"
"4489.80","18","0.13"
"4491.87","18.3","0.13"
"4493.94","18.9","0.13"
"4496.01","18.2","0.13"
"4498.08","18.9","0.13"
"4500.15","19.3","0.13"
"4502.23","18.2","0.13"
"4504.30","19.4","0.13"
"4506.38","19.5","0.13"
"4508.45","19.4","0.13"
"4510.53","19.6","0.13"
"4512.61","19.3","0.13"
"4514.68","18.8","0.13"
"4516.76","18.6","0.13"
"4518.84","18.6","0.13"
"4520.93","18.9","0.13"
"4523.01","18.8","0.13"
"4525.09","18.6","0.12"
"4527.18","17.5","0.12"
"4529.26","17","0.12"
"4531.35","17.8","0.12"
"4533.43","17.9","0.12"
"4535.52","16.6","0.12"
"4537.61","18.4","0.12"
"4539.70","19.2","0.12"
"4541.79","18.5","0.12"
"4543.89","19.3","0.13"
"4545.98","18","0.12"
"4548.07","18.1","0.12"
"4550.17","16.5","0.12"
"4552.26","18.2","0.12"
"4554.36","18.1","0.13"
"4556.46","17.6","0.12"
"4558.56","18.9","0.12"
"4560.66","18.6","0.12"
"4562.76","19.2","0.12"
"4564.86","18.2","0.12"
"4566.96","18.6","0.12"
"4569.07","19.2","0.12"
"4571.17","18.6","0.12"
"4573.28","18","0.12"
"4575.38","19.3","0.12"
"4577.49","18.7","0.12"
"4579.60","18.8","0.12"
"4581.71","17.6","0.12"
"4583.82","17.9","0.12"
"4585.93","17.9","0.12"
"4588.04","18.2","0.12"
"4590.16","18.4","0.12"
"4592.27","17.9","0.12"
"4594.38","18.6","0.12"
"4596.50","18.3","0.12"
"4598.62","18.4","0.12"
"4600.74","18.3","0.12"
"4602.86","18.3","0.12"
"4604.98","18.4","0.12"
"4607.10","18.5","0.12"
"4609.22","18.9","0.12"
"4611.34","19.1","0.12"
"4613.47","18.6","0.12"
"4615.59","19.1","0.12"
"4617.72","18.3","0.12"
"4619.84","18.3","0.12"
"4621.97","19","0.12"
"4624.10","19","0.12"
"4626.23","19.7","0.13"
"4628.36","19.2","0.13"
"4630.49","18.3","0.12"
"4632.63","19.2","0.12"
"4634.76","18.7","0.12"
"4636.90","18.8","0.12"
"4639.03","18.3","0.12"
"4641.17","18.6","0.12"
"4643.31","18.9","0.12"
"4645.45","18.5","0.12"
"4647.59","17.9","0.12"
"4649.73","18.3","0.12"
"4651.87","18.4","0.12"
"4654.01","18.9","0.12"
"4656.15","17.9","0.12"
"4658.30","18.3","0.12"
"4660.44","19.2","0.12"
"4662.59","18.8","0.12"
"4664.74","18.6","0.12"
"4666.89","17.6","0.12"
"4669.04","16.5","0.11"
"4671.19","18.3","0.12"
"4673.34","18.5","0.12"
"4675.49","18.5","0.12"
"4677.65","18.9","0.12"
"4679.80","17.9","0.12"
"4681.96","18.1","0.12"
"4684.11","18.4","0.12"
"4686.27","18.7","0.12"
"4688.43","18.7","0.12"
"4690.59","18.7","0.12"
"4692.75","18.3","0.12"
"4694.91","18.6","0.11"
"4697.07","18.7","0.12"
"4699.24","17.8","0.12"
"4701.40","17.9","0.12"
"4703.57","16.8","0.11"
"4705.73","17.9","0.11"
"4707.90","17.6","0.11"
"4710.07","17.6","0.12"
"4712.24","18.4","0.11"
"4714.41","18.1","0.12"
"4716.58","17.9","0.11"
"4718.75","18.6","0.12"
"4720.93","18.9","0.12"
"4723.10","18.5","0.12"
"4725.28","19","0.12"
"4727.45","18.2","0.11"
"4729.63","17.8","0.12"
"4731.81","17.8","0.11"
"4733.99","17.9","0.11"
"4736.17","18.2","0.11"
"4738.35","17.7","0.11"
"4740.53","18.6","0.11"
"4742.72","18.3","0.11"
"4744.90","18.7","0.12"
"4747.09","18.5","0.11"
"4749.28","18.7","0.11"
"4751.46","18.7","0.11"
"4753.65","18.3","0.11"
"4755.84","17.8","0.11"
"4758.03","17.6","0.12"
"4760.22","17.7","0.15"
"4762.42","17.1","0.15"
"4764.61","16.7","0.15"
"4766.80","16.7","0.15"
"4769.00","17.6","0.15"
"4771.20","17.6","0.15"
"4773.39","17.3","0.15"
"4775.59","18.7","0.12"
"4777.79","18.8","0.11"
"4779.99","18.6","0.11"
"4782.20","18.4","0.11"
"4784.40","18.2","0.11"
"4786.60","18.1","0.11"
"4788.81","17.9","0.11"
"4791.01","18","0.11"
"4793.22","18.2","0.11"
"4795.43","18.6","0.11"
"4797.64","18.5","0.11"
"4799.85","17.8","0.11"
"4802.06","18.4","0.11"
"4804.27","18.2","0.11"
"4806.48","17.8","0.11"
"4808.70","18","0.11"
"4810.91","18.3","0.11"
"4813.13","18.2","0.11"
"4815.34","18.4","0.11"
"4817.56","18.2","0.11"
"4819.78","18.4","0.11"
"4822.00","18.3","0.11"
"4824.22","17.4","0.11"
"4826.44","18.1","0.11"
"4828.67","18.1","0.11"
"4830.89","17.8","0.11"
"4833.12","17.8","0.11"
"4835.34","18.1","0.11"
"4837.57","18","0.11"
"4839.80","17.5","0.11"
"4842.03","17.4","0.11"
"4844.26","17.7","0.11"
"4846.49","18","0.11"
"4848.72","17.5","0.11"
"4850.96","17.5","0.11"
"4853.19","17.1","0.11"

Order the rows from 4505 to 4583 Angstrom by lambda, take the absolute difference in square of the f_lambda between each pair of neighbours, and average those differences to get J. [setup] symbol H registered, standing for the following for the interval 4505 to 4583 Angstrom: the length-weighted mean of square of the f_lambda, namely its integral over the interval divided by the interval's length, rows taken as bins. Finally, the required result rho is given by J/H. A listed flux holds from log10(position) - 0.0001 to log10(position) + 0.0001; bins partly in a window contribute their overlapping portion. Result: 0.070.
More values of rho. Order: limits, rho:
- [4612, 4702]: 0.052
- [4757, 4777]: 0.053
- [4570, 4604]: 0.046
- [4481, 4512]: 0.069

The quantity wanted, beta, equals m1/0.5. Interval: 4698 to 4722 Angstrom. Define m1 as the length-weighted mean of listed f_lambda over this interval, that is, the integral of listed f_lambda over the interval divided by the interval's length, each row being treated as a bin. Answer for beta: 35.9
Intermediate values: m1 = 18.0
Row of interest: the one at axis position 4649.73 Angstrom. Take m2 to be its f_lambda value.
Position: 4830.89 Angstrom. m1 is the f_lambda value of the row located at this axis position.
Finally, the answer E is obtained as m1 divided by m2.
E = 0.97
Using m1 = 17.8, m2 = 18.3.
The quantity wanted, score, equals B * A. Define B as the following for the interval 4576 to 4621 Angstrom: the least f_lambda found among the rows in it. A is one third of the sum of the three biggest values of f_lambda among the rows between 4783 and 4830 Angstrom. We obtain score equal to 326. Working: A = 18.5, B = 17.6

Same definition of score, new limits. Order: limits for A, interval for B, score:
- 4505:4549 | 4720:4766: 326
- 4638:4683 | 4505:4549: 315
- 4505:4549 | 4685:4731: 328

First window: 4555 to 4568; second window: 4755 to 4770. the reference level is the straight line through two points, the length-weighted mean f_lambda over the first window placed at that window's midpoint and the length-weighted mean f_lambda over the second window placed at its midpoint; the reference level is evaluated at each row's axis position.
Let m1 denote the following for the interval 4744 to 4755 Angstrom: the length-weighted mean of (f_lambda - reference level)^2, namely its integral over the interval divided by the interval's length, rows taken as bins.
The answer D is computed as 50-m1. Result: 48.6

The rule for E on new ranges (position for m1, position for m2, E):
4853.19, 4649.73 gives 0.93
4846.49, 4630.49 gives 0.98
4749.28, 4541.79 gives 1.01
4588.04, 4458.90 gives 1.05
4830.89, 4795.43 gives 0.96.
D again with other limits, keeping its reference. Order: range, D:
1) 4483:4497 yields 49.5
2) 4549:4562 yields 49.1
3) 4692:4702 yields 49.5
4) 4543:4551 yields 48.7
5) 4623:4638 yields 49.0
